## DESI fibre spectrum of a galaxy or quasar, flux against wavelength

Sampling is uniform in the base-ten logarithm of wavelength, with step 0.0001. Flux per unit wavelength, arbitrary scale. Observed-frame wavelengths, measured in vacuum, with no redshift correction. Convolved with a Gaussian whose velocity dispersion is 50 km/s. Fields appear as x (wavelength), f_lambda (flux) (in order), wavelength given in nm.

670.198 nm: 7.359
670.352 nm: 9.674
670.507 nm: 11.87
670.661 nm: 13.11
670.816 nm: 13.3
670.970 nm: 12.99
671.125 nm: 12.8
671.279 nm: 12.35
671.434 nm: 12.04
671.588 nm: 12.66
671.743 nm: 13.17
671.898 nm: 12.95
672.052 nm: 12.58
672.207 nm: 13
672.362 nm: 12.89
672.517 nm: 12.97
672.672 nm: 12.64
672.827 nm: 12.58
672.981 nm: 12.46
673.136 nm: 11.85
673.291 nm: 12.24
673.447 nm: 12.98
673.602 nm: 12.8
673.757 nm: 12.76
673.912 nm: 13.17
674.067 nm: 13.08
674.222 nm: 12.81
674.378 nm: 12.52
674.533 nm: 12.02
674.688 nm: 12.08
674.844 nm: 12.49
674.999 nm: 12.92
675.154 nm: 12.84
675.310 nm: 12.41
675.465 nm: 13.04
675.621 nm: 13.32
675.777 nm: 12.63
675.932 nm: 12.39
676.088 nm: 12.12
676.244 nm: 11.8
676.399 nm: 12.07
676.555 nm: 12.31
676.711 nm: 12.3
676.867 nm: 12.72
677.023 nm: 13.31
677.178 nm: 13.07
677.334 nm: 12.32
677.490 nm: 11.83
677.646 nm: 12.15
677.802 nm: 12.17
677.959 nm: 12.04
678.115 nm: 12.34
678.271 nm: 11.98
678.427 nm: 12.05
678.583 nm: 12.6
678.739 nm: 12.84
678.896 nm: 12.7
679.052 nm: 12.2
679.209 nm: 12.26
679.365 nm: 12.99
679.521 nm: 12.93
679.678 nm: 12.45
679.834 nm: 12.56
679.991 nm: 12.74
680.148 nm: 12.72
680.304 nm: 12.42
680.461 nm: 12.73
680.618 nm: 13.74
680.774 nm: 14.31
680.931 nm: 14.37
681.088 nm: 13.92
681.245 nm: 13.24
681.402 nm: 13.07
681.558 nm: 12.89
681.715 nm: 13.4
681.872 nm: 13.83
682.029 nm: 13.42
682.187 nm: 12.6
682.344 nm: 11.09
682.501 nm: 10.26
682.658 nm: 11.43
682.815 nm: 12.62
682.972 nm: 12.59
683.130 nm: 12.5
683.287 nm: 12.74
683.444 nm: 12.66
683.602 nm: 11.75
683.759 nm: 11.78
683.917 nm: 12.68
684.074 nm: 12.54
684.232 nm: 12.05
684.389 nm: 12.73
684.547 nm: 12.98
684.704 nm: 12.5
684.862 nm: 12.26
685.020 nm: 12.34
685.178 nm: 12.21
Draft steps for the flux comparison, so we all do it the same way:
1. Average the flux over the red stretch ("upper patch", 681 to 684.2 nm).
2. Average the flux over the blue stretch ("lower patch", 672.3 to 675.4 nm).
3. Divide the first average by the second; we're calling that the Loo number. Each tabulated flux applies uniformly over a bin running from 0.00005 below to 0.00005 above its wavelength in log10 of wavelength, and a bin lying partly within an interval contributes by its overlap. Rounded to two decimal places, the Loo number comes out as 0.99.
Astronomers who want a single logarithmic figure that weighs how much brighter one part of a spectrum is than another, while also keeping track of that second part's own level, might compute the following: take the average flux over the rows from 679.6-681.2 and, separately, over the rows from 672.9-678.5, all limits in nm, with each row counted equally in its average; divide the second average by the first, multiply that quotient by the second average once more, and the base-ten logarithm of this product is 1.072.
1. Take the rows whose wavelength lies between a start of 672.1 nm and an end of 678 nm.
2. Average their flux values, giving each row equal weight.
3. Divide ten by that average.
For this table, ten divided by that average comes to 0.796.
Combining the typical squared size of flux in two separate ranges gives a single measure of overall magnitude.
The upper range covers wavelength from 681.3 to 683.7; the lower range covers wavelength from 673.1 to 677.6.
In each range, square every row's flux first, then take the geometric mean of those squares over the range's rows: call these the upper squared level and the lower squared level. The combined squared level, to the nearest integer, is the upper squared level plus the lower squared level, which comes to 312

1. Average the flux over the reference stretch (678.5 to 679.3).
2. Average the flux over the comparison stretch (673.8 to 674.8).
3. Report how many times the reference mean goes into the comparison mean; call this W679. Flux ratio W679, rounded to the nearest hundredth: 1.01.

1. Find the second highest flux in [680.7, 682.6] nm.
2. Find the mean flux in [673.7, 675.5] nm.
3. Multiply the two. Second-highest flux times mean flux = 181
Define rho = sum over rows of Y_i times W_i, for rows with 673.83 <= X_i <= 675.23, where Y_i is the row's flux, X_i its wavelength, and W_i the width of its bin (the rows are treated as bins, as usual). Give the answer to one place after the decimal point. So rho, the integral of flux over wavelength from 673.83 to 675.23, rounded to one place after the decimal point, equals 17.7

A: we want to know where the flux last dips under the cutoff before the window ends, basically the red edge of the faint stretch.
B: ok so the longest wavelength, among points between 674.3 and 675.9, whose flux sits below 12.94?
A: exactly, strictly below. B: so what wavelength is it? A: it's 675.777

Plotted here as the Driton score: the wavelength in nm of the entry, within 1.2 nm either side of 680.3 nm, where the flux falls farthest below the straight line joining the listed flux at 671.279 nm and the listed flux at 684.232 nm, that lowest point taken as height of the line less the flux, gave 679.209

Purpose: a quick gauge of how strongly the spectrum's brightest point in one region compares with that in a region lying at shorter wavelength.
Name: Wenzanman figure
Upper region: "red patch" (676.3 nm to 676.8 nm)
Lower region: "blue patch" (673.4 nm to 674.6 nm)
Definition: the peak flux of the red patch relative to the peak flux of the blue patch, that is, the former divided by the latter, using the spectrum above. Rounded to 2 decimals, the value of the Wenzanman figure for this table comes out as 0.93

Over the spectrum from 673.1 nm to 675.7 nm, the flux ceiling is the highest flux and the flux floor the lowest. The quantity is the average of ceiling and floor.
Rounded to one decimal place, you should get 12.6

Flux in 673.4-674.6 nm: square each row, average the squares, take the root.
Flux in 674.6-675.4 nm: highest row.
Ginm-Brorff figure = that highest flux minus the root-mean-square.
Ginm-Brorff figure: 0.1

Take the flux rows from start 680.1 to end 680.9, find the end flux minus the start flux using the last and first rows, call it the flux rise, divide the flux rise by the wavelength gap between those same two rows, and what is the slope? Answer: 2.5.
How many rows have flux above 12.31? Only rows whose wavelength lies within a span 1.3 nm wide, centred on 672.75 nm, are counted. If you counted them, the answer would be 6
